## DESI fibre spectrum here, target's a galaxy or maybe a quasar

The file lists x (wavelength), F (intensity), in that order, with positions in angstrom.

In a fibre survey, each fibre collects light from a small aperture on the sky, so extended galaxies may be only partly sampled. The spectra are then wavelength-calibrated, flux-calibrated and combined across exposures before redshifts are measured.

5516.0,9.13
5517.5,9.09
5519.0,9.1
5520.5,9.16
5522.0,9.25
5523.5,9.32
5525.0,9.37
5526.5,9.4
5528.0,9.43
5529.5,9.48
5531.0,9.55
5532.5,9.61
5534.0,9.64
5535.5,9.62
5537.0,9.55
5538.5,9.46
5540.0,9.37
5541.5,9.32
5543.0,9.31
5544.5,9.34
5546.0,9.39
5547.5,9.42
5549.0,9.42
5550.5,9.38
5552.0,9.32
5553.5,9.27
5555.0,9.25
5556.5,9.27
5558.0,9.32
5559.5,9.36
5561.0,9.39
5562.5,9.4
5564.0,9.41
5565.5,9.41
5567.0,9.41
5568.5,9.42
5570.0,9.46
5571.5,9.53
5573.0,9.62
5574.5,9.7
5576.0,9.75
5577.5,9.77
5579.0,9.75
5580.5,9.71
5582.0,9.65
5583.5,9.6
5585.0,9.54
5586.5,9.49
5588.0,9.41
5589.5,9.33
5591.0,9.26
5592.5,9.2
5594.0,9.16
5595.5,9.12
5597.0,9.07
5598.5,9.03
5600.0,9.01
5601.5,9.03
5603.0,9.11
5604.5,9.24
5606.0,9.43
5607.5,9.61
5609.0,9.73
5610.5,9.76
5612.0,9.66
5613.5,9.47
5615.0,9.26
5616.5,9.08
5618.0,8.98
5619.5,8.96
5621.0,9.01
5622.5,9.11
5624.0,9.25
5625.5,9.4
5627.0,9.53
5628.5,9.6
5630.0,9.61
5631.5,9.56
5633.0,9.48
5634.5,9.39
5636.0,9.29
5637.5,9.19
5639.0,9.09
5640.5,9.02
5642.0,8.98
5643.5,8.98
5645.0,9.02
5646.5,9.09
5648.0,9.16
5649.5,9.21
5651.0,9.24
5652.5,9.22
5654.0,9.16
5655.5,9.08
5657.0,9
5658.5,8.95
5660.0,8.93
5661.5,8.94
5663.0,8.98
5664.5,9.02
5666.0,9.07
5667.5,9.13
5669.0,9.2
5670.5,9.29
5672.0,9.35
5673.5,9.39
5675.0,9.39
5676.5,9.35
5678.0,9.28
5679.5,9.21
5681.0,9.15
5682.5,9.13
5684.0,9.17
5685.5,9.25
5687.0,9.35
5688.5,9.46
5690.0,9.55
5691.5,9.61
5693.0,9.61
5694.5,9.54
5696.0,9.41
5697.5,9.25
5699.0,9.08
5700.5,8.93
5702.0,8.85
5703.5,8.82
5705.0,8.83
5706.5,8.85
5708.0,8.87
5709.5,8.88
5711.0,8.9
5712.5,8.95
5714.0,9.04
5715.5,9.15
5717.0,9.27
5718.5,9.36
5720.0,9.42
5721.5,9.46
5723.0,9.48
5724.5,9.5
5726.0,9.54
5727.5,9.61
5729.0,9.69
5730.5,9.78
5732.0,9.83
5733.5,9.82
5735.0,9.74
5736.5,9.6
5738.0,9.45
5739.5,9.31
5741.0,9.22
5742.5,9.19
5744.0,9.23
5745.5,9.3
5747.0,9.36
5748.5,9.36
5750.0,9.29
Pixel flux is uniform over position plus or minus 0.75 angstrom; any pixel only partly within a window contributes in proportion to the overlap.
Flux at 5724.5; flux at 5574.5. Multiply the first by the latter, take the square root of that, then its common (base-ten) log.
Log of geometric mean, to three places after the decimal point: 0.982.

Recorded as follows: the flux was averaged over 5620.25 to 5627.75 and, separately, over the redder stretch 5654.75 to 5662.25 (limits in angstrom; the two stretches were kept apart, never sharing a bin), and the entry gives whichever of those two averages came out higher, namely 9.26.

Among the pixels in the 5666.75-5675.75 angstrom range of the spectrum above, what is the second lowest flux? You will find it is 9.2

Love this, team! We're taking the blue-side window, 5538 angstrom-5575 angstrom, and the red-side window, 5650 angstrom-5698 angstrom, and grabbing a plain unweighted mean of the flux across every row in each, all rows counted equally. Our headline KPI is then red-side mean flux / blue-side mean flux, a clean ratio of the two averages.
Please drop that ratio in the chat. 0.98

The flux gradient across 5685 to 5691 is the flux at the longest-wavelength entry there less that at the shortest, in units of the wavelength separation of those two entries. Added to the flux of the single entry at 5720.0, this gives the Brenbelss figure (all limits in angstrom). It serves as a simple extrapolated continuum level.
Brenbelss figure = 9.49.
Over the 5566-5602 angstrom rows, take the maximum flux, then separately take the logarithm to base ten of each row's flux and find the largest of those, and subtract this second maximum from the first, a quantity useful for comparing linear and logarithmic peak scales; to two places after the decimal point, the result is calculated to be 8.78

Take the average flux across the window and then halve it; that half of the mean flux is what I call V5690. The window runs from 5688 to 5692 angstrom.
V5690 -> 4.77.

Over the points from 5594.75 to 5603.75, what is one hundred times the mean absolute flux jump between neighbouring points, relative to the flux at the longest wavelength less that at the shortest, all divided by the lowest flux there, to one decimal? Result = -46.6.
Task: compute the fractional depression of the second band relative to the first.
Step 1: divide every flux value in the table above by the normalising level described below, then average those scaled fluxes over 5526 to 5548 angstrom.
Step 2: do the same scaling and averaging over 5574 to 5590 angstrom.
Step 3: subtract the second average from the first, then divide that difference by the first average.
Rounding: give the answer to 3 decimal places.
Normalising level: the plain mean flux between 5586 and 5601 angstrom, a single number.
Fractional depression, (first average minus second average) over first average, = -0.016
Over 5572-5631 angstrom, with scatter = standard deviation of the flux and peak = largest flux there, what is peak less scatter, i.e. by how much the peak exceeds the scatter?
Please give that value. 9.50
